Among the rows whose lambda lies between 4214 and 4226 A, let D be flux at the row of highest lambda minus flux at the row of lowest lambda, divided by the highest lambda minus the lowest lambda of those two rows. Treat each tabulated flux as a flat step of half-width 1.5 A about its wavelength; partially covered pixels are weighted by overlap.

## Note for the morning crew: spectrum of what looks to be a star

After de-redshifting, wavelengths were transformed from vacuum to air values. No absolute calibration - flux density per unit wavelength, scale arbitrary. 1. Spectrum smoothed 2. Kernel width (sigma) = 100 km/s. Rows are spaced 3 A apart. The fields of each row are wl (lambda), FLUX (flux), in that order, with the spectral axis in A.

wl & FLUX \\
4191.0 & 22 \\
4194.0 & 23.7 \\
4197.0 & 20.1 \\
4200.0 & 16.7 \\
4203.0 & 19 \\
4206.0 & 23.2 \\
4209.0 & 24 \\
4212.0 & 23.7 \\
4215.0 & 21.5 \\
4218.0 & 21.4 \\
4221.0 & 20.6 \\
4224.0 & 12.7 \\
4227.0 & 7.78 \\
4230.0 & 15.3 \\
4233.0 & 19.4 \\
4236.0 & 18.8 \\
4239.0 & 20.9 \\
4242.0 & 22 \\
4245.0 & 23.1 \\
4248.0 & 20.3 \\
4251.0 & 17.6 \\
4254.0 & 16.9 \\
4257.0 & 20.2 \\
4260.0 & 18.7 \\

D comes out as -1.0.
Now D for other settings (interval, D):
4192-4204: -0.5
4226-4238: 1.2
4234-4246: 0.5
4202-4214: 0.5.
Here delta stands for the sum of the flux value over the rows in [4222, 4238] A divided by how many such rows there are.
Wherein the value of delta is 14.8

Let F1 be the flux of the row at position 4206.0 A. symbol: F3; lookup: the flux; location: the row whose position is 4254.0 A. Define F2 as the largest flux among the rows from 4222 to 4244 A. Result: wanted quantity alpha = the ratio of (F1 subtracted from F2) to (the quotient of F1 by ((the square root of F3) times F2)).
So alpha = -5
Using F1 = 23.2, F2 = 22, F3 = 16.9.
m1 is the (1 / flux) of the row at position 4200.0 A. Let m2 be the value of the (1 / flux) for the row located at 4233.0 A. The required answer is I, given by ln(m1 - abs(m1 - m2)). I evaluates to -3.0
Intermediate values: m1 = 0.06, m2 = 0.0515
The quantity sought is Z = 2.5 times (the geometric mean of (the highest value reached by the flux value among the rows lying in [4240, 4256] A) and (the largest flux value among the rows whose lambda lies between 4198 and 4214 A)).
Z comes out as 58.9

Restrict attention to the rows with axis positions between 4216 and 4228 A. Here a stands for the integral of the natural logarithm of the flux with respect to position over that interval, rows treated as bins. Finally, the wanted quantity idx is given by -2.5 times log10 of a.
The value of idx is -3.782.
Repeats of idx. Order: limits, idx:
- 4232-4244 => -3.896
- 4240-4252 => -3.903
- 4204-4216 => -3.938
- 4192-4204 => -3.886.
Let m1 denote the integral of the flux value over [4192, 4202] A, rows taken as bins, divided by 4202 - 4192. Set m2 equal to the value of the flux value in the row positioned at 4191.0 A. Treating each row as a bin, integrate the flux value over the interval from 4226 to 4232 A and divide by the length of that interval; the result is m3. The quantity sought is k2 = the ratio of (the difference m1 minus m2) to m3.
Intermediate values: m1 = 20.2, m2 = 22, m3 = 12.5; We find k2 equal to -0.1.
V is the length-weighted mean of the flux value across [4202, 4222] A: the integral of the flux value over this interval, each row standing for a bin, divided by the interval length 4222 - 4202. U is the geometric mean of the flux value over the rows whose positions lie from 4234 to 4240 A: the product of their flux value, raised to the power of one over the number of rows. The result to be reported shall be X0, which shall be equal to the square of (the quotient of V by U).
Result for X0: 1.23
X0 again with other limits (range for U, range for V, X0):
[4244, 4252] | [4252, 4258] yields 0.82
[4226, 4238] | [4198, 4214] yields 2.17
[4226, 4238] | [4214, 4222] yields 2.15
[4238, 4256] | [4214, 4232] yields 0.68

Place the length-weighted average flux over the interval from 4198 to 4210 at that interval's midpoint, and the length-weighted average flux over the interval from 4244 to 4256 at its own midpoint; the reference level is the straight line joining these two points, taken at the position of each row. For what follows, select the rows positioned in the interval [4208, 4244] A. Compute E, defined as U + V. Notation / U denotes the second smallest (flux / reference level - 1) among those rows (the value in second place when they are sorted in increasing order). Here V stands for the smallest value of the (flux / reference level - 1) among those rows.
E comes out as -0.98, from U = -0.37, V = -0.61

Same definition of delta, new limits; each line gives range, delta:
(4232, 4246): 20.8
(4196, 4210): 20.6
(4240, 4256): 20.0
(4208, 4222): 22.2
